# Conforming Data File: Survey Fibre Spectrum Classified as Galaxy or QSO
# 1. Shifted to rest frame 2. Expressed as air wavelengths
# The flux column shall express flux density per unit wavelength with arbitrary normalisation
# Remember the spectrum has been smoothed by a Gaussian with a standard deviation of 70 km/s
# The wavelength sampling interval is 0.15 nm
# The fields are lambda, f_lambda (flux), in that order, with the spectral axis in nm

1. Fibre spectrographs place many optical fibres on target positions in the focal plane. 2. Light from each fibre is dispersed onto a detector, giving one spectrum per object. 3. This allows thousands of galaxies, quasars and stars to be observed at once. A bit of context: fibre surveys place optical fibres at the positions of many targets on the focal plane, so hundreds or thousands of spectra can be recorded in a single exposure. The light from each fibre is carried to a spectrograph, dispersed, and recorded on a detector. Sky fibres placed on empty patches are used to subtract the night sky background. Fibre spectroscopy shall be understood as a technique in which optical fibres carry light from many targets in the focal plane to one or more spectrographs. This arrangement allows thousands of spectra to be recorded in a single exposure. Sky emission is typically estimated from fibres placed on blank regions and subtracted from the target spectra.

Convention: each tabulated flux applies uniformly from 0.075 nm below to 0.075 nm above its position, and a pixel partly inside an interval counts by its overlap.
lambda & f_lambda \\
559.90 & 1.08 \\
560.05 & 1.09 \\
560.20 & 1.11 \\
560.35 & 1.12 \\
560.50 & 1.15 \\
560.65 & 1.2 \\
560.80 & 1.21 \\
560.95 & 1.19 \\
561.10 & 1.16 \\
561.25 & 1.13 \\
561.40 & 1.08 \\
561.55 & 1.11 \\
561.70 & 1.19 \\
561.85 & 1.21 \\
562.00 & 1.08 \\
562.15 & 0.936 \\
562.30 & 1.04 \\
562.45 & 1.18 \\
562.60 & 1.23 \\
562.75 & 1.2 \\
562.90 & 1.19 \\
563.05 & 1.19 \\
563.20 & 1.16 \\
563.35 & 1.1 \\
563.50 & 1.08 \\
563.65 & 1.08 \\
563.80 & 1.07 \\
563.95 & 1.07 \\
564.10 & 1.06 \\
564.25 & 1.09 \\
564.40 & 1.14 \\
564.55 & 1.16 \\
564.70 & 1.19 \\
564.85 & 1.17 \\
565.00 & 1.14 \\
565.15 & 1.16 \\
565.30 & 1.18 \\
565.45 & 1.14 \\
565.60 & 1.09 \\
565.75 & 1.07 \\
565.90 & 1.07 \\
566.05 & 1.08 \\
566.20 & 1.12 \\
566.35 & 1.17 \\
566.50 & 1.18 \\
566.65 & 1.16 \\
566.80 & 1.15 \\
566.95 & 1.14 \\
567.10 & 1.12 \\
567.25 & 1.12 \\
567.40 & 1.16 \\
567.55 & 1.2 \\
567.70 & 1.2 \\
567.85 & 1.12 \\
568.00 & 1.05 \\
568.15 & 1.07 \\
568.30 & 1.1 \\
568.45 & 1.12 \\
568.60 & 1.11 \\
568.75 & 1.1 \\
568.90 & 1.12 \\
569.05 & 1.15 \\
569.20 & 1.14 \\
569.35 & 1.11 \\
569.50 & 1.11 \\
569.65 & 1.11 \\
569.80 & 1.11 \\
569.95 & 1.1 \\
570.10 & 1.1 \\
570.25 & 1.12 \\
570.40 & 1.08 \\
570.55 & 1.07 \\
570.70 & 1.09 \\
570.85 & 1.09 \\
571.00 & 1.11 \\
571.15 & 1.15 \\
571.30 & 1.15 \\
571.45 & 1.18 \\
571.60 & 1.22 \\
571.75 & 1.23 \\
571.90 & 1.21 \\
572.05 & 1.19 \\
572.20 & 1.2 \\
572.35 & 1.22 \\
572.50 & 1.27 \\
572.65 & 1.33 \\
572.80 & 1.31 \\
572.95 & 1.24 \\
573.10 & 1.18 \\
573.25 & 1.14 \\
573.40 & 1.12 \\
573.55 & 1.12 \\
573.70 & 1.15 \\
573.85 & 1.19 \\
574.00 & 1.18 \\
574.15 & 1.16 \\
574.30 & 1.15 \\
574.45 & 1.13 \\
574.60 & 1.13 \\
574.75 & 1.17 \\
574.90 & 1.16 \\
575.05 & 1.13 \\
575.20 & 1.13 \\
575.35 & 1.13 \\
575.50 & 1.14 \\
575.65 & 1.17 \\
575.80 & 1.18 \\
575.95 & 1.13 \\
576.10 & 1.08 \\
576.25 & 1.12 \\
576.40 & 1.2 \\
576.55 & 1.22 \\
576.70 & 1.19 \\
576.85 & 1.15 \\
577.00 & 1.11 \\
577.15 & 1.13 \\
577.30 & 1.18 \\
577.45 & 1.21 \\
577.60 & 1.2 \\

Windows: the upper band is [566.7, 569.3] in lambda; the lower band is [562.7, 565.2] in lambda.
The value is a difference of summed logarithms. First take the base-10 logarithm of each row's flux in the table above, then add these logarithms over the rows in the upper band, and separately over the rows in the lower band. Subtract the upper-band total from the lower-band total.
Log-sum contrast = 0.0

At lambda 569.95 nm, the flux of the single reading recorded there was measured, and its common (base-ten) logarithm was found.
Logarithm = 0.041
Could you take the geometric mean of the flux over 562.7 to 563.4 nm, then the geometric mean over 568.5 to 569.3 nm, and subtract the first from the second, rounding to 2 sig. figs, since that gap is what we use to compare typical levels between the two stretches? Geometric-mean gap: -0.044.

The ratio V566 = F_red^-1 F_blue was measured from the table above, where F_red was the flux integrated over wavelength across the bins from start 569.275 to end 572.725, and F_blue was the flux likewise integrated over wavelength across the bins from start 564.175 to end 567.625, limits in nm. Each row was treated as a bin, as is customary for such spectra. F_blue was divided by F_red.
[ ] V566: 0.99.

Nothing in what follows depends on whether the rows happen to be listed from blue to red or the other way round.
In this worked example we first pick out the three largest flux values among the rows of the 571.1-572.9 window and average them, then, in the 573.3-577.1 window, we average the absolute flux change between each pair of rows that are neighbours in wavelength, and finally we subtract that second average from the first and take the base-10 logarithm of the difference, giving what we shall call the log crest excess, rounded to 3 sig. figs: 0.107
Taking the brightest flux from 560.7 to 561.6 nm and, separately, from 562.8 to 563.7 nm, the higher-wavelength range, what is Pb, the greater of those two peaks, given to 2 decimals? 1.21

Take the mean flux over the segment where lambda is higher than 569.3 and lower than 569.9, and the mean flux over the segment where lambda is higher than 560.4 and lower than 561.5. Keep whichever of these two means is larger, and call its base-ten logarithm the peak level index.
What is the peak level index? 0.064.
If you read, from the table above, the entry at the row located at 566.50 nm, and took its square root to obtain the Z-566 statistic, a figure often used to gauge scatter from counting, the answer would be 1.09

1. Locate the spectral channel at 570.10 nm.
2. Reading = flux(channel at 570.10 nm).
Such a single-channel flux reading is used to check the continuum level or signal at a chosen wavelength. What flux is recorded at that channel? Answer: 1.1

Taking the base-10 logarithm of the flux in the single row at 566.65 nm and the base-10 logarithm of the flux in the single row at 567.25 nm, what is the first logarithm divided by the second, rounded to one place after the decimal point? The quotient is 1.3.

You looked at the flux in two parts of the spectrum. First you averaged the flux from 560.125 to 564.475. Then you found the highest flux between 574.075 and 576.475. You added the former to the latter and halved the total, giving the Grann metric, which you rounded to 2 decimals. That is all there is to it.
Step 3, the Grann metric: 1.16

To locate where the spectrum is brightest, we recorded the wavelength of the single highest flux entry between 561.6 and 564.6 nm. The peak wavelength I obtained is 562.60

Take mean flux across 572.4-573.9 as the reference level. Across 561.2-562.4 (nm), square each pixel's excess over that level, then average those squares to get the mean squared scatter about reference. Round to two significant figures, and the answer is 0.018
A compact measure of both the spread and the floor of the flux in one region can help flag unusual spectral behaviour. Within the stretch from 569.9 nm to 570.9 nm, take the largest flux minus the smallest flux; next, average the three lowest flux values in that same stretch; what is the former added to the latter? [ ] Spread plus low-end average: 1.13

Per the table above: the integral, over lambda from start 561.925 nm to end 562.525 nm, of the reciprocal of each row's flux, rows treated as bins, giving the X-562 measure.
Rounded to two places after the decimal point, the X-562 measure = 0.57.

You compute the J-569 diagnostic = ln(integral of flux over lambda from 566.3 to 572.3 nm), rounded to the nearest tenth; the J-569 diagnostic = 1.9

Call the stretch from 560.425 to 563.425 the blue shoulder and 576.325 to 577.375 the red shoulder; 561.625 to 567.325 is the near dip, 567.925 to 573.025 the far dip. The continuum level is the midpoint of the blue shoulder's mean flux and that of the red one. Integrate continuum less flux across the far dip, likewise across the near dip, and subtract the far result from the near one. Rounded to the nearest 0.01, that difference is 0.12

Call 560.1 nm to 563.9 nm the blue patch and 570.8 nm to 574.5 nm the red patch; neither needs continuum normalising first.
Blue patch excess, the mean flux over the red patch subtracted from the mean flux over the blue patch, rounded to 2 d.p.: -0.05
